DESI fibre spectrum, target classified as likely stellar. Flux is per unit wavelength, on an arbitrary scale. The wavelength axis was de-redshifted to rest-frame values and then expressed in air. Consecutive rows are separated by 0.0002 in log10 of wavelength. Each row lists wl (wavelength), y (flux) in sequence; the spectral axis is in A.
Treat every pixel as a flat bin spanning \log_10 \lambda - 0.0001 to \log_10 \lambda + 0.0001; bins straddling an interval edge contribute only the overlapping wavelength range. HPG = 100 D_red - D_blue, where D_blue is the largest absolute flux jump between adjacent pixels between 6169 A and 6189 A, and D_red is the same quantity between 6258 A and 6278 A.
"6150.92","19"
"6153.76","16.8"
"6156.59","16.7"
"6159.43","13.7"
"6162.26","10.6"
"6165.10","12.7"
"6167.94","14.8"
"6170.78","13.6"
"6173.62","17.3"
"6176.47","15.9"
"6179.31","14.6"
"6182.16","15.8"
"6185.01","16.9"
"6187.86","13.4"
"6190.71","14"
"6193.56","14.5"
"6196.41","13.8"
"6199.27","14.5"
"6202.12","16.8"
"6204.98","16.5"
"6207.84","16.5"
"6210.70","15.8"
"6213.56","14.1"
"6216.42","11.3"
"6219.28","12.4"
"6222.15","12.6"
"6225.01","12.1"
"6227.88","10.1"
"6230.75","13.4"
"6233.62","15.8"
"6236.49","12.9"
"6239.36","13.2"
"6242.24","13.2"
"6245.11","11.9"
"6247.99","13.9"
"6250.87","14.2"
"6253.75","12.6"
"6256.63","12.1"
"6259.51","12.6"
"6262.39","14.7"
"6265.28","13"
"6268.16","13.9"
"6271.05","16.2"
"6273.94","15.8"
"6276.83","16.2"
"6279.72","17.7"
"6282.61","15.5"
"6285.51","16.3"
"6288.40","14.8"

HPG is 226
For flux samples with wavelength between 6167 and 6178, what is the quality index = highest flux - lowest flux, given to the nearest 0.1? 3.7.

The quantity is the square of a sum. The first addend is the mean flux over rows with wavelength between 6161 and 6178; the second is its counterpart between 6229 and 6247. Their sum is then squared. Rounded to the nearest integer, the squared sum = 759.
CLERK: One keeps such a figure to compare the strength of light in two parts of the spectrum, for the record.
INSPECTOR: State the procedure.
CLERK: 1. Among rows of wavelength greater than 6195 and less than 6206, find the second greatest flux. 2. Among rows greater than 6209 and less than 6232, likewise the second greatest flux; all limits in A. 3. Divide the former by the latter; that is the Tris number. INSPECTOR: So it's 1.2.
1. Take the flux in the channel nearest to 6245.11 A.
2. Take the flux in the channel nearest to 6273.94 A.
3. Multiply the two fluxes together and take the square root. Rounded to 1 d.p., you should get 13.7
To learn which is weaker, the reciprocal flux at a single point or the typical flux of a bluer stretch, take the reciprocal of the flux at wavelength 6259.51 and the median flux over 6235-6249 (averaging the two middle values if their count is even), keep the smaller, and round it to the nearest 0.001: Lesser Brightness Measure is 0.079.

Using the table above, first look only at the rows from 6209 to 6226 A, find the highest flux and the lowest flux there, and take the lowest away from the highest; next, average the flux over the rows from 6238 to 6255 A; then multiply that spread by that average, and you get 59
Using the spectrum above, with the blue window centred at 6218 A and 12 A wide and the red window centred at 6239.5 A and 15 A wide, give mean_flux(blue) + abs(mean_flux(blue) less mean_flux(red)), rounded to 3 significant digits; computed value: 13.4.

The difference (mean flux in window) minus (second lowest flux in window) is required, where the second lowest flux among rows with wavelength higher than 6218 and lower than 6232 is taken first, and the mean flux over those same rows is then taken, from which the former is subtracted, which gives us 0.0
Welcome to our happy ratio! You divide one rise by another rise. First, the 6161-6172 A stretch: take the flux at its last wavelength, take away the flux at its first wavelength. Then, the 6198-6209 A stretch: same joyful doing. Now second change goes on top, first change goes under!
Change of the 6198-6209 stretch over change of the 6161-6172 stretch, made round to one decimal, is 0.7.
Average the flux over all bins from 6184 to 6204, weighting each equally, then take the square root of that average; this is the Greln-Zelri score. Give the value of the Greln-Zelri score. 3.85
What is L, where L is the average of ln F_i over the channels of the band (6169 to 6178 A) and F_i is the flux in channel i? 2.74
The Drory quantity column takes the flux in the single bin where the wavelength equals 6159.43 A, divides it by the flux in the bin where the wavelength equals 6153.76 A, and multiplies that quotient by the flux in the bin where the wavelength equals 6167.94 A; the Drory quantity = 12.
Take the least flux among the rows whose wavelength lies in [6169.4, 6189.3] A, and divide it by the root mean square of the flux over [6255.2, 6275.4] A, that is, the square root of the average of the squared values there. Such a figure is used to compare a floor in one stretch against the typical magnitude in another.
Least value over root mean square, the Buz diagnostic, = 0.95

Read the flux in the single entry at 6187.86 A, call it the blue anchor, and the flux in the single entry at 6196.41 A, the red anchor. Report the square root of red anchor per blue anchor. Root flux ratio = 1.01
